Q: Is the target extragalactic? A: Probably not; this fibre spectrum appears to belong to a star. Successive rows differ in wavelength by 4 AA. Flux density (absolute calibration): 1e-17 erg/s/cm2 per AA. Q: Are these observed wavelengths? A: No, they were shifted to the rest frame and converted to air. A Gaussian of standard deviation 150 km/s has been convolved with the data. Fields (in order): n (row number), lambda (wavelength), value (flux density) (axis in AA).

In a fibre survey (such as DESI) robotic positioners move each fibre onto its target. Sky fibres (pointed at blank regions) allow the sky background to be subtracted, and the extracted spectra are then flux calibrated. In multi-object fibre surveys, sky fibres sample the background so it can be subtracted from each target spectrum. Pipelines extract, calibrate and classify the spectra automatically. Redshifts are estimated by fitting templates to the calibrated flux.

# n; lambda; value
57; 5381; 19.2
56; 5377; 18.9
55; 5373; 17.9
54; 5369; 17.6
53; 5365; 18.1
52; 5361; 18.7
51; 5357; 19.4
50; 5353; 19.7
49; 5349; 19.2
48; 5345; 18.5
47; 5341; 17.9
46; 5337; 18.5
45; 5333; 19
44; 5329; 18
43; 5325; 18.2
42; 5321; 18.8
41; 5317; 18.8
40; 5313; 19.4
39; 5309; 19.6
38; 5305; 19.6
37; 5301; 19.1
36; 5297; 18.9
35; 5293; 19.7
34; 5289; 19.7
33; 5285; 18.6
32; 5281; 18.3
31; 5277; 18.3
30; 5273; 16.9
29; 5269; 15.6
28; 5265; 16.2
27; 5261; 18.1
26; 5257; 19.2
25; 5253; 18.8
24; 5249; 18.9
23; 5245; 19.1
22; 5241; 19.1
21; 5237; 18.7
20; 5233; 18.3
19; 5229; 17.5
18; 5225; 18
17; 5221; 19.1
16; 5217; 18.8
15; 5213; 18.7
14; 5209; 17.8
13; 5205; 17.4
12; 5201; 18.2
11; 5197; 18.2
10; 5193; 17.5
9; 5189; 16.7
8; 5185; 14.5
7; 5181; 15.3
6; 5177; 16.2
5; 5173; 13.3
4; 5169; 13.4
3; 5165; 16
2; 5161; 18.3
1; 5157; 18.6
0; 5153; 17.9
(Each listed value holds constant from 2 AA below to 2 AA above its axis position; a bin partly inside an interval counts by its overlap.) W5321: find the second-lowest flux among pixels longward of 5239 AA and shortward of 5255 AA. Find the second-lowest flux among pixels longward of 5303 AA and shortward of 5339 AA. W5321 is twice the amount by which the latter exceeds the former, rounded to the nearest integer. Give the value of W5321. -1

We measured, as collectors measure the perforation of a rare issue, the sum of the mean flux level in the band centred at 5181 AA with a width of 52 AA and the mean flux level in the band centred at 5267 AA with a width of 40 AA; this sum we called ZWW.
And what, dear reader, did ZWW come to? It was 34.3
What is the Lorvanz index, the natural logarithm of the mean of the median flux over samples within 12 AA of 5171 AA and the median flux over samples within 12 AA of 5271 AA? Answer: 2.81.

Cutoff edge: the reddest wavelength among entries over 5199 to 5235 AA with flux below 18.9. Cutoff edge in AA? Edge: 5233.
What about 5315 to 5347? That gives 5345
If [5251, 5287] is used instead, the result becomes 5285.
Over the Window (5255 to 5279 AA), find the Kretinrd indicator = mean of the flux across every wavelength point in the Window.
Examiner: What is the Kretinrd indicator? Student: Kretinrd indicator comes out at 17.4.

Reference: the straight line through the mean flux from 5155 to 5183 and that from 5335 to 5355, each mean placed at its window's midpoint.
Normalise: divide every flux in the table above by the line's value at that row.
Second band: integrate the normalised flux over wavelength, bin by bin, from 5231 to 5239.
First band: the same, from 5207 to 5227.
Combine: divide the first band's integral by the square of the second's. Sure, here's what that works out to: 0.29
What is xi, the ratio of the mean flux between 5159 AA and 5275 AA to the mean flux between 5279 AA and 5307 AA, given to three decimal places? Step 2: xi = 0.908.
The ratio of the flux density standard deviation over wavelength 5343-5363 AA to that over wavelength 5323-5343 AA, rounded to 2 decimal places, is 1.12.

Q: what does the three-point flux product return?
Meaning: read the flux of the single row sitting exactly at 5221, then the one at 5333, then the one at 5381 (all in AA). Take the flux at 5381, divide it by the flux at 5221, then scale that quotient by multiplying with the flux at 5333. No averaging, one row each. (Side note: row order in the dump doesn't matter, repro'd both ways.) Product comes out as 19.1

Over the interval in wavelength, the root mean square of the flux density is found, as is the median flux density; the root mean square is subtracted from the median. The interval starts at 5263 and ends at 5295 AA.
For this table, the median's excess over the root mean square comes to 0.33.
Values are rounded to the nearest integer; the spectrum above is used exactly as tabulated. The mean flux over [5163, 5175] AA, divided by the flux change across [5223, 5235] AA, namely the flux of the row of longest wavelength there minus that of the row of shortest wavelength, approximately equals 47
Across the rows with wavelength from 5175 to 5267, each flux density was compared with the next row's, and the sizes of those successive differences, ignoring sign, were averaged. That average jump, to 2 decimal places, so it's 0.67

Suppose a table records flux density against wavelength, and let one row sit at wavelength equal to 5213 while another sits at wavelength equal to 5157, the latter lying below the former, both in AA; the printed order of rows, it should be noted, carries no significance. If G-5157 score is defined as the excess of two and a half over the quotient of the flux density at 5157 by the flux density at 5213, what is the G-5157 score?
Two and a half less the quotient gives 1.505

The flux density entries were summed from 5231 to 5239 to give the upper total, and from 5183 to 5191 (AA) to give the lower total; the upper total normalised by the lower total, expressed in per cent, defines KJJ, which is 119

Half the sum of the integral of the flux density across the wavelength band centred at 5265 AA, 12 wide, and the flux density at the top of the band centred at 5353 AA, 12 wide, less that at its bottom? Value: 100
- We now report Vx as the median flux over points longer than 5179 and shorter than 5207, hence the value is 17.4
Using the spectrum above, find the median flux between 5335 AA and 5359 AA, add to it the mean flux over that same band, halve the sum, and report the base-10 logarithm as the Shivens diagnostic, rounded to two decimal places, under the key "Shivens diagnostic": 1.28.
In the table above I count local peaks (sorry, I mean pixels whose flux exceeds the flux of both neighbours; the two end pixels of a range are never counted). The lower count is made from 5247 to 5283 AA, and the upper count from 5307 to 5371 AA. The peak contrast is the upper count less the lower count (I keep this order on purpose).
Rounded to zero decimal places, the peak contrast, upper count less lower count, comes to 1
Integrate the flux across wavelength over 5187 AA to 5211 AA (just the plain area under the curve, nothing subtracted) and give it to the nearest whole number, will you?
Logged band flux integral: 423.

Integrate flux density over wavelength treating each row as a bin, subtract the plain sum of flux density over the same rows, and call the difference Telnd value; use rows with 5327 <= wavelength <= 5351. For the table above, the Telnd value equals 333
